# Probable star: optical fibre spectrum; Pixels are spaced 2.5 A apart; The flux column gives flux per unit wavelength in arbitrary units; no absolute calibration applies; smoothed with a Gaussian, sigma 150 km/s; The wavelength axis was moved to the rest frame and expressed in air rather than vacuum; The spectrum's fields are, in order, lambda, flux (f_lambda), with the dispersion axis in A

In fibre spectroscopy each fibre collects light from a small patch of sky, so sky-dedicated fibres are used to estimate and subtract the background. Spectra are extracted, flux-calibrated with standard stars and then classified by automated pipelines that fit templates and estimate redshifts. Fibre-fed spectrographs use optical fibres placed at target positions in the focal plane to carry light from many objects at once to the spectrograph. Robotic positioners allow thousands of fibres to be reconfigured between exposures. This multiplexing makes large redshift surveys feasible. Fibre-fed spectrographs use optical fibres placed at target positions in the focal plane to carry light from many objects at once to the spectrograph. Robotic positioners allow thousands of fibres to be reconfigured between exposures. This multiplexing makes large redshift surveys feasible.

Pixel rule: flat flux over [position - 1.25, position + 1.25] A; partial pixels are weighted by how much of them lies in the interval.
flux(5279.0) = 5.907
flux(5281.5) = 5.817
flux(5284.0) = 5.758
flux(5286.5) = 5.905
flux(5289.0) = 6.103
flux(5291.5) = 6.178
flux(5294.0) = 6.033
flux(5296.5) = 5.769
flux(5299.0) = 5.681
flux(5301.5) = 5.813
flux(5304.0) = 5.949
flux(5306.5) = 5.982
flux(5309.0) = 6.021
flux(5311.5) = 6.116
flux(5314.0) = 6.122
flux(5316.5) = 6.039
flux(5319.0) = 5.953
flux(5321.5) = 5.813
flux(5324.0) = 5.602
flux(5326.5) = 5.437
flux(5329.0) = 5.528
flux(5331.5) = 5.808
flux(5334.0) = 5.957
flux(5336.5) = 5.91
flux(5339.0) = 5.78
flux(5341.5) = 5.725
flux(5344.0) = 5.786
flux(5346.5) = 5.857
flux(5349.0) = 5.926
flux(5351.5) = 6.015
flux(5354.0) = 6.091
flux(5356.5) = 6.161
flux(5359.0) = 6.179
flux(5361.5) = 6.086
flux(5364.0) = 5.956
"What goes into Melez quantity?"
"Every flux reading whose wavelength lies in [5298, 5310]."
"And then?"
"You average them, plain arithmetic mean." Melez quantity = 5.89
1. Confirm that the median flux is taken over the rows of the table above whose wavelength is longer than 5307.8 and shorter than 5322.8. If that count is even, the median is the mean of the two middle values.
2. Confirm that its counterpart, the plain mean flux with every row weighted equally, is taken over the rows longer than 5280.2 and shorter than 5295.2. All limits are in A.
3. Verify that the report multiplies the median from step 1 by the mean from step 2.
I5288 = 36.0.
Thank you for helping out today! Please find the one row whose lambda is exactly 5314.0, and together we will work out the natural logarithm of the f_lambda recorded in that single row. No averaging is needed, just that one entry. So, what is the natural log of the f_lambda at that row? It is 1.81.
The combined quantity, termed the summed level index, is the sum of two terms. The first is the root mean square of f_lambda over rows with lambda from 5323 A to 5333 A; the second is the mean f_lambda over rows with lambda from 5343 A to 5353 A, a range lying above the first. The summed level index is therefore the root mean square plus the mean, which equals 11.5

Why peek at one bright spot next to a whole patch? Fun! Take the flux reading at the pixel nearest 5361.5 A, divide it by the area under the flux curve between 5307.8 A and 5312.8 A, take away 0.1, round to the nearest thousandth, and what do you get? 0.101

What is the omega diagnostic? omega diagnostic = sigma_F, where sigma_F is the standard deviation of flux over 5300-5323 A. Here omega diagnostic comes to 0.11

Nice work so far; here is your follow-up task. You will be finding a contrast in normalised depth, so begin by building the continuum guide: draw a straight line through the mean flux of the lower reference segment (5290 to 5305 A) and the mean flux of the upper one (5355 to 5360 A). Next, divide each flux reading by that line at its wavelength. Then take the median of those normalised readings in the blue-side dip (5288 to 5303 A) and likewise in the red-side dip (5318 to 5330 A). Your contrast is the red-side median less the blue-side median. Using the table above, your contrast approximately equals -0.07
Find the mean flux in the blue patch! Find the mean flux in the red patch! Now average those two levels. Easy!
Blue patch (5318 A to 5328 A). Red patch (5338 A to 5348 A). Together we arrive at 5.74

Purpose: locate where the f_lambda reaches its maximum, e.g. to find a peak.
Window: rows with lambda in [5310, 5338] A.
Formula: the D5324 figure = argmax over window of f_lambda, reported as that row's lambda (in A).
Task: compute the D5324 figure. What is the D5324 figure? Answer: 5314.0 A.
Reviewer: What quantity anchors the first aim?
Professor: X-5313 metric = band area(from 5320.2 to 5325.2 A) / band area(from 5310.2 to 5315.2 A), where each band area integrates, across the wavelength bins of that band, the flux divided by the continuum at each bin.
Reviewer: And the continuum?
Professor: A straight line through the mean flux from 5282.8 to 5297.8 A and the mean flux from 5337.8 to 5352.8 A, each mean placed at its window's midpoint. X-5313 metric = 0.94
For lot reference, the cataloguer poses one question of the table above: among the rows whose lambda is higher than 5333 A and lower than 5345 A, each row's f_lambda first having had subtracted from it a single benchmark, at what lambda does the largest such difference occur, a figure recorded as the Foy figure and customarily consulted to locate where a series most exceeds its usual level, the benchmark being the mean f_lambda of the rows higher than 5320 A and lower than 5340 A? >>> 5334.0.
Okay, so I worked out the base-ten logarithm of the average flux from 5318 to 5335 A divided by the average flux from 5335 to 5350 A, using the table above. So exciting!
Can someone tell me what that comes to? -0.008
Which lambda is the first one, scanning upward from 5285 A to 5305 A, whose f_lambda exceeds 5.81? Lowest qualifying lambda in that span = 5286.5 A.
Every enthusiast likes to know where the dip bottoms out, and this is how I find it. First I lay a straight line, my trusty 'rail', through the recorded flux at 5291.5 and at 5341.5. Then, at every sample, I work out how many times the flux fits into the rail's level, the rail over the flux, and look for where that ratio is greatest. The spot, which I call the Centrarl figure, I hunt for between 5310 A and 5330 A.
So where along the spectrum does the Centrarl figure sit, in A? 5326.5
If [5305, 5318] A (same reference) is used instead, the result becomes 5306.5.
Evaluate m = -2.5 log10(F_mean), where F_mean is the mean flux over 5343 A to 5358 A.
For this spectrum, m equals -1.94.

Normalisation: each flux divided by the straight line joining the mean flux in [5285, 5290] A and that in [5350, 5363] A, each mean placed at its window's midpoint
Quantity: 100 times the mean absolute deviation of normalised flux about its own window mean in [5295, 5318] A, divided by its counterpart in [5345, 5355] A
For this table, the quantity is 156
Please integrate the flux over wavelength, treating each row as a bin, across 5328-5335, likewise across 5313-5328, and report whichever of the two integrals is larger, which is 87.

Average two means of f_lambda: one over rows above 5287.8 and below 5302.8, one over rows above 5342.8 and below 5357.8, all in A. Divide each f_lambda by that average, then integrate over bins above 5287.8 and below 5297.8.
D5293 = 10.1 A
